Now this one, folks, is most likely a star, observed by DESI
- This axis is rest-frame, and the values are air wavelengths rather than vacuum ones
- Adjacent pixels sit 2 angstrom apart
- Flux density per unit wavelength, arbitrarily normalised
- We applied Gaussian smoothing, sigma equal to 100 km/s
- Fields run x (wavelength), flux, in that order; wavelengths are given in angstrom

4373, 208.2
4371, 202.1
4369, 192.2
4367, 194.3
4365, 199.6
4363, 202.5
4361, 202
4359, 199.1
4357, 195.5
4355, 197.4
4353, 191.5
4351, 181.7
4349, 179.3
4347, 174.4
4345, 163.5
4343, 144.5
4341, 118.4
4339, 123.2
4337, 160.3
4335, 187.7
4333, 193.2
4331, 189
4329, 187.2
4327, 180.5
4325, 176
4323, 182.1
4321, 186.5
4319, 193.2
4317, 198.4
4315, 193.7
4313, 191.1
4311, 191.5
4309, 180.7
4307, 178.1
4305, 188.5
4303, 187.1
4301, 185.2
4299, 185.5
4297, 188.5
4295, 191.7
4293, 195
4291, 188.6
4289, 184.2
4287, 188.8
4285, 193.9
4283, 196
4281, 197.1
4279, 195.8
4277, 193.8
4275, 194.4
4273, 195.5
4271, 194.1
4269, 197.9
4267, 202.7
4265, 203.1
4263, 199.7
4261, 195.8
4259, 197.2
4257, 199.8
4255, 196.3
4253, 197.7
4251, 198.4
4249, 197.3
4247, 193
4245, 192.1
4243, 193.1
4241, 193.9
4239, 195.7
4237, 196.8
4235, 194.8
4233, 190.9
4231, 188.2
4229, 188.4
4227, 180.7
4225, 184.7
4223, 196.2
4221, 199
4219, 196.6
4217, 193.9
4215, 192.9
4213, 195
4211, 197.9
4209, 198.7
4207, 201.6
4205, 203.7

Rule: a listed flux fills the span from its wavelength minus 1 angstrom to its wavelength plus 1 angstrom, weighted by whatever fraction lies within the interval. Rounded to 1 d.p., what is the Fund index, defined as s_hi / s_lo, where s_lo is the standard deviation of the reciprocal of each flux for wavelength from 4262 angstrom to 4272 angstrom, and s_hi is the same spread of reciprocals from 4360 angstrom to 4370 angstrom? 1.3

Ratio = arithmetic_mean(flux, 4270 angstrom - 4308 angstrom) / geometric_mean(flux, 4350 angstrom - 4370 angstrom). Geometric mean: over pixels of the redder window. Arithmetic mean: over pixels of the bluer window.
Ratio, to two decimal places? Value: 0.98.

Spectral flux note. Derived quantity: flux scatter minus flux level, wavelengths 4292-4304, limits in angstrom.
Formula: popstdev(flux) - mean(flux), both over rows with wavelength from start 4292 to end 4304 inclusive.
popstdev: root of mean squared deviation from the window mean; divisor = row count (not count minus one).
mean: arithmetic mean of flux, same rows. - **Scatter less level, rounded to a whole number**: -185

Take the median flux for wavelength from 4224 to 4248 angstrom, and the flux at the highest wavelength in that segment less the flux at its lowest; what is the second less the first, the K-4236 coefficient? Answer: -184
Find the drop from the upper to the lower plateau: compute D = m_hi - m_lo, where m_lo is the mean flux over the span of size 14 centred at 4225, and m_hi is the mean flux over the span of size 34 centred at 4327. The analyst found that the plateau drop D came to -14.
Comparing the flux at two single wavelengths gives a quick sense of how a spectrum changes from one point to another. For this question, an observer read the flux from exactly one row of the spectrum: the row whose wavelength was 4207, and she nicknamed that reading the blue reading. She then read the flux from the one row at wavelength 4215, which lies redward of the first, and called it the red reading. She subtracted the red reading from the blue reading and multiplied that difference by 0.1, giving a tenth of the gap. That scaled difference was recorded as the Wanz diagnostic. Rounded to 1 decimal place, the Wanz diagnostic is 0.9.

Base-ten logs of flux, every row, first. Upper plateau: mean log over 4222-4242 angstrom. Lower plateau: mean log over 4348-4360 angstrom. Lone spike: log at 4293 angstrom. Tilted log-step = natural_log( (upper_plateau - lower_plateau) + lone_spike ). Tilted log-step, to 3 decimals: 0.829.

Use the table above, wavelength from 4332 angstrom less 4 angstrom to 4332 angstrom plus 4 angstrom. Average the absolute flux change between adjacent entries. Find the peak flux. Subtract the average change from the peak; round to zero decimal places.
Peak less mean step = 189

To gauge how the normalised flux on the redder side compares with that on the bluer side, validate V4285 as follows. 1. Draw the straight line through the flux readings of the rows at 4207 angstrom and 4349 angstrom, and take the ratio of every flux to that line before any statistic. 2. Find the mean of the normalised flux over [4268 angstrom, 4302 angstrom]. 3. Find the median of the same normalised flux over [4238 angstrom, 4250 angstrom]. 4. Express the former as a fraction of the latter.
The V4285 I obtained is 1.03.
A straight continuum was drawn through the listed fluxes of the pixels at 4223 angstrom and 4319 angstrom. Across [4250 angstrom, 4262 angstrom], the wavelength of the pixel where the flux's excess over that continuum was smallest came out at 4261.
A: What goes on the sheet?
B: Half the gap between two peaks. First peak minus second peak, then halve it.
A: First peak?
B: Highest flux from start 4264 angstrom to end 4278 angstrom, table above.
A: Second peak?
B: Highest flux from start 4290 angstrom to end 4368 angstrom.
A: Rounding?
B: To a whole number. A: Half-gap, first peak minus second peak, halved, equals 0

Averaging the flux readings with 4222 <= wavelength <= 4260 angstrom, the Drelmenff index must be 193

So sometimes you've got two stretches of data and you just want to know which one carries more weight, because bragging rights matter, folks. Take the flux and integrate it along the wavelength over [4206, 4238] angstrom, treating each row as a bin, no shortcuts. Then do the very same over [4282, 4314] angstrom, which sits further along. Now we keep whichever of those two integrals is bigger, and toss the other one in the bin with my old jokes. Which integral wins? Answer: 6193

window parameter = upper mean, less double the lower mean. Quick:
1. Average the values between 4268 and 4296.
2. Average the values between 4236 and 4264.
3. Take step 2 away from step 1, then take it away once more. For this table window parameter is -199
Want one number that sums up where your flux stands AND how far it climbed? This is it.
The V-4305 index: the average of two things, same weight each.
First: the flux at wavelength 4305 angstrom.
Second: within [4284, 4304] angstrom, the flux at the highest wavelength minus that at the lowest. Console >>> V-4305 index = 91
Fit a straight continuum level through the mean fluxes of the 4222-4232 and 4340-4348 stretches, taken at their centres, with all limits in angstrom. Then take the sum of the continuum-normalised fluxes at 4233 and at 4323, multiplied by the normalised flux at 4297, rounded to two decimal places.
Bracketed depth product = 2.50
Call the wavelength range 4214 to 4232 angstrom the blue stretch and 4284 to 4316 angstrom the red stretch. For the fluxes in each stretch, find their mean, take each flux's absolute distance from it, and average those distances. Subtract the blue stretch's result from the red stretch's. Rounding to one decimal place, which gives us -1.5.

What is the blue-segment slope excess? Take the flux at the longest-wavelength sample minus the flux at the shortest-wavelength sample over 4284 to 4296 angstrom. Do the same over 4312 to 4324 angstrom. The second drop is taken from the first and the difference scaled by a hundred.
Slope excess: 680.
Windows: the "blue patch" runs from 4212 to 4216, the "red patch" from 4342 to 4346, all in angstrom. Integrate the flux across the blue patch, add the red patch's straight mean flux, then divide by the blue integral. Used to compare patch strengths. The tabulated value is 1.20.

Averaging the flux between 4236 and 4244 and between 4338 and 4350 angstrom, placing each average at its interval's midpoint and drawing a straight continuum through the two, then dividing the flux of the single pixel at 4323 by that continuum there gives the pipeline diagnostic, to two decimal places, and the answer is 1.14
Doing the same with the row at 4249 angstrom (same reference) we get 1.03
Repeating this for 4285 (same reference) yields 1.10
